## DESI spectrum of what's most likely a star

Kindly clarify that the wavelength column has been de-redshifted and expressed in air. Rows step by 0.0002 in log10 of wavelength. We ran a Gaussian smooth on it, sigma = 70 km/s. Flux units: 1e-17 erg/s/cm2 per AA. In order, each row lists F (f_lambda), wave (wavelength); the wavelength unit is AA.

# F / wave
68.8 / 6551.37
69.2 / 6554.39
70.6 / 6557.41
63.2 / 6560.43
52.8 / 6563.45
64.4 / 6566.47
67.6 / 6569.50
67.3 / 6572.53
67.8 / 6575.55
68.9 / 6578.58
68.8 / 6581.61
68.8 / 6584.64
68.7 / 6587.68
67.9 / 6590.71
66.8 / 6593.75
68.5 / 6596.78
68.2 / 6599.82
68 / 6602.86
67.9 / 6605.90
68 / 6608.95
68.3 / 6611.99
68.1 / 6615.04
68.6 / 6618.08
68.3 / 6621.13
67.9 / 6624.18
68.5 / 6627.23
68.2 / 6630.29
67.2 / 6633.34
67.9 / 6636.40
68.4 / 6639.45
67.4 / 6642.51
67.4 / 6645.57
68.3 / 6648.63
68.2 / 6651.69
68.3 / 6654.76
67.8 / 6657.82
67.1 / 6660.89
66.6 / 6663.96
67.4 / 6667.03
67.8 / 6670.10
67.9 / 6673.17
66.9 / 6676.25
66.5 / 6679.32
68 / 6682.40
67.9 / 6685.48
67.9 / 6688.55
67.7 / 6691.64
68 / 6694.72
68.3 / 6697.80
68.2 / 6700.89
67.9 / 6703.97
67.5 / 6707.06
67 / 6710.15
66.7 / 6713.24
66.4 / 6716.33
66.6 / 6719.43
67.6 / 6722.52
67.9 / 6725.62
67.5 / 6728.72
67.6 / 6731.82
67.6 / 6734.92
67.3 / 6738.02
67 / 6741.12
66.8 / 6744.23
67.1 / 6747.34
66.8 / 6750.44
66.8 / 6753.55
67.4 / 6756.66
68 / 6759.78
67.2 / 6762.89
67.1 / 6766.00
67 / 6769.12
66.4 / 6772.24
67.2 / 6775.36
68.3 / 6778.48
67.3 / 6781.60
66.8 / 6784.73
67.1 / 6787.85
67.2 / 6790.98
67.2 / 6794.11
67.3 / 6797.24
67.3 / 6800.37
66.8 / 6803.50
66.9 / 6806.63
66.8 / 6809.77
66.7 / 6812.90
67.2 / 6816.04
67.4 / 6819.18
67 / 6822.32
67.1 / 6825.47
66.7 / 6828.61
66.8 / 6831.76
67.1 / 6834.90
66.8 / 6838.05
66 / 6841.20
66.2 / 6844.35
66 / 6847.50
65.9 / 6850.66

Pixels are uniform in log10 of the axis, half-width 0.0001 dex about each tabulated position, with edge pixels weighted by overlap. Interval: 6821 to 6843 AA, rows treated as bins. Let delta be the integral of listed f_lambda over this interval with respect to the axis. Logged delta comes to 1469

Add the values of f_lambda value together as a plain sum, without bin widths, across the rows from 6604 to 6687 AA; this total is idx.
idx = 1831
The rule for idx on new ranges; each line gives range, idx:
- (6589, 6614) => 544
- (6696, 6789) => 2018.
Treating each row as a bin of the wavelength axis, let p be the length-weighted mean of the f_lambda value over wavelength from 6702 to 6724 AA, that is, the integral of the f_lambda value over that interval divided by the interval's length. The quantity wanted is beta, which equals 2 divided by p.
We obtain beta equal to 0.0298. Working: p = 67.1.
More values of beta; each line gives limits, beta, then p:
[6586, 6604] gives 0.0294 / 68.0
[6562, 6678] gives 0.0297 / 67.5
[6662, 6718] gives 0.0296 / 67.5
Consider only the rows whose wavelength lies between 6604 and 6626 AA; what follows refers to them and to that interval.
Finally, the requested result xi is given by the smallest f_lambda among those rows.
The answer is 67.9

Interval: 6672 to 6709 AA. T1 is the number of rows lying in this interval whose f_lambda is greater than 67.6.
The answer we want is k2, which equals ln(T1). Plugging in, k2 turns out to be 2.20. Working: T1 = 9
